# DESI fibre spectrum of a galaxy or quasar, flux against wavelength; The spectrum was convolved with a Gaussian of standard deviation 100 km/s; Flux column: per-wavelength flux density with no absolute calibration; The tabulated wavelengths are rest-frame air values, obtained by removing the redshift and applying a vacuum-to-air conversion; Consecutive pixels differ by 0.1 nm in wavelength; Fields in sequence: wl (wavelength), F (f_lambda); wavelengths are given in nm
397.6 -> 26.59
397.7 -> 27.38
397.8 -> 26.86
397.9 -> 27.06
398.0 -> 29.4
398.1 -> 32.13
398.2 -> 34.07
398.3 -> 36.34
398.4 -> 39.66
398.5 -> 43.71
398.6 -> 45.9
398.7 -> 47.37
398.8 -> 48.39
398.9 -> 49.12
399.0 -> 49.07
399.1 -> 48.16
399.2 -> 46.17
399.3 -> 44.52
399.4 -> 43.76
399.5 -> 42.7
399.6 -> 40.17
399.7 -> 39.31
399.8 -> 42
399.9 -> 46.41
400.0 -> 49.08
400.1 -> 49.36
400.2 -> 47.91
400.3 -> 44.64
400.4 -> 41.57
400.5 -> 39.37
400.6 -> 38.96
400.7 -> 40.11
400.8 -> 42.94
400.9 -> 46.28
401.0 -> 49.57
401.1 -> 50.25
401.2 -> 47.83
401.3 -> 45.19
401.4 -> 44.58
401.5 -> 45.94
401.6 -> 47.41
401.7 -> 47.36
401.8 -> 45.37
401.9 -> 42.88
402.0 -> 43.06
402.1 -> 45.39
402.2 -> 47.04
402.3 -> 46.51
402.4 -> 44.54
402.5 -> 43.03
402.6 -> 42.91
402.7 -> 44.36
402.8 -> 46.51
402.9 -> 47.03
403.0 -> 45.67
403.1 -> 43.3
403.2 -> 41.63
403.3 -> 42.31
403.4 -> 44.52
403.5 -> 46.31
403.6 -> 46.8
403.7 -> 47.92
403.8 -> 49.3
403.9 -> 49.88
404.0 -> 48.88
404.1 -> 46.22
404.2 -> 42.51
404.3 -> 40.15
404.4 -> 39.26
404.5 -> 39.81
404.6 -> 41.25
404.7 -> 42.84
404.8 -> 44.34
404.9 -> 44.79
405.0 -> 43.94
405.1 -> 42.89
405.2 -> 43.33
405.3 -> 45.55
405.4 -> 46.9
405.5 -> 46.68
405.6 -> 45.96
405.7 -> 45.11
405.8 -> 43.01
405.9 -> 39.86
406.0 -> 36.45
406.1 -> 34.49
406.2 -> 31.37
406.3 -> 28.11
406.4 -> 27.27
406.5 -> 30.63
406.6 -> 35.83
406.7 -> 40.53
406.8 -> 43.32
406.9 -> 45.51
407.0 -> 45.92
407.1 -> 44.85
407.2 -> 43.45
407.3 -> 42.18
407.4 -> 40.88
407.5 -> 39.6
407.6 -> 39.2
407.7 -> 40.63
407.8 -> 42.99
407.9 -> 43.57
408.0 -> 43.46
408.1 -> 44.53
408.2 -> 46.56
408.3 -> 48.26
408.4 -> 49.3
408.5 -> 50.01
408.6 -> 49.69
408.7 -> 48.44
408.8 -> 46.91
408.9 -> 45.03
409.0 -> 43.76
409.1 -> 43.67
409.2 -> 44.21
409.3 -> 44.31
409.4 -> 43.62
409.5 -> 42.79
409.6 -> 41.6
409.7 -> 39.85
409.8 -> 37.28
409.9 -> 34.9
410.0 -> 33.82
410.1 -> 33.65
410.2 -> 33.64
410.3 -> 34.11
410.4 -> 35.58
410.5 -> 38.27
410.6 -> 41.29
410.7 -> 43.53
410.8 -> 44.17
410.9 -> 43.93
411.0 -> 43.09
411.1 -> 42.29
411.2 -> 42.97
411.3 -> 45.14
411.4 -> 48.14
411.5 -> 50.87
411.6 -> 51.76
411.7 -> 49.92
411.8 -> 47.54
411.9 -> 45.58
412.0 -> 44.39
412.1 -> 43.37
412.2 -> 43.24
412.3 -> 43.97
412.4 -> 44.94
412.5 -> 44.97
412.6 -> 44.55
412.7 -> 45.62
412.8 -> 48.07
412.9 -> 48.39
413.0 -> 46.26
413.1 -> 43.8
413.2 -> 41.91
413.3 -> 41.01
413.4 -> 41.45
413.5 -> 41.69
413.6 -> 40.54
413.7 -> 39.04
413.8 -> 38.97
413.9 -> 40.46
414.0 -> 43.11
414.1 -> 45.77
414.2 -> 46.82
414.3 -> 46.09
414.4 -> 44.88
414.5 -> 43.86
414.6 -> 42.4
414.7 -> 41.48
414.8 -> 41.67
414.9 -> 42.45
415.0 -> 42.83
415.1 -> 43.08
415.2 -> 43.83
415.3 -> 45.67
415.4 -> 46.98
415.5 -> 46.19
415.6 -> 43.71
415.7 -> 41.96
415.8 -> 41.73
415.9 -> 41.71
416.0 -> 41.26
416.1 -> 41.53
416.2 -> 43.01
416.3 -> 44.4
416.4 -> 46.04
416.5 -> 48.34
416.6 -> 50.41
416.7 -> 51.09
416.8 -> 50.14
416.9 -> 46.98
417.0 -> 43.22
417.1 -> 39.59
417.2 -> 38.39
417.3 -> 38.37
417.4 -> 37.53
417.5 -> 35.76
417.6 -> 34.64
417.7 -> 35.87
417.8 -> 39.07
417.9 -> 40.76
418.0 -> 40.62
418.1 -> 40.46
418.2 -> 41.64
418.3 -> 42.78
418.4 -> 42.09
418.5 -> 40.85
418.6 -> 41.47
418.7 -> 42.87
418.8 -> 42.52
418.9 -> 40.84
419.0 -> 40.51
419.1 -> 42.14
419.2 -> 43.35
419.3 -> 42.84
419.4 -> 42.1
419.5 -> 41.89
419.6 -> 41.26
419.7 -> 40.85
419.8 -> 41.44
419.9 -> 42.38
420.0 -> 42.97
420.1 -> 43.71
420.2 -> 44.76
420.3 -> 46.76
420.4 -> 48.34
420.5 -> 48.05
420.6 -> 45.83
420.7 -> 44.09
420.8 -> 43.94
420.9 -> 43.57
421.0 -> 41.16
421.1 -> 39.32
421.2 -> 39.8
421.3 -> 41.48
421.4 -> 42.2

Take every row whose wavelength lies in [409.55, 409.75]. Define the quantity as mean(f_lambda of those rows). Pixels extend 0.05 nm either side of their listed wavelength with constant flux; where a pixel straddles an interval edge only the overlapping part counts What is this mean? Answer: 40.7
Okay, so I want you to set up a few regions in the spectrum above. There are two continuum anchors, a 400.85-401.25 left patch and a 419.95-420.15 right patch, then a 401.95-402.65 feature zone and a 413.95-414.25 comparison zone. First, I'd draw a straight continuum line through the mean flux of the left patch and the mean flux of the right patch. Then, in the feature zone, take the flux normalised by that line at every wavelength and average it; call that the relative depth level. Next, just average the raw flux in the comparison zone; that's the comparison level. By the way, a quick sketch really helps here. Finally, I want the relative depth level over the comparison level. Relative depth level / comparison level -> 0.0205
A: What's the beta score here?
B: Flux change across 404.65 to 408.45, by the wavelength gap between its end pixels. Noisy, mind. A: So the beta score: 1.7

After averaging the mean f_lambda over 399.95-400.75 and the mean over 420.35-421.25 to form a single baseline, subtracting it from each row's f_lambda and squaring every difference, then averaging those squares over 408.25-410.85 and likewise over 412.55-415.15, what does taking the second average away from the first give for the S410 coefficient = 24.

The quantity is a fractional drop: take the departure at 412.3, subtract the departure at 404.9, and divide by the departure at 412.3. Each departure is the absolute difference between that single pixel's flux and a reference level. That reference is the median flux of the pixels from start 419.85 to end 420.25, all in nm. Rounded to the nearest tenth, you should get -1.3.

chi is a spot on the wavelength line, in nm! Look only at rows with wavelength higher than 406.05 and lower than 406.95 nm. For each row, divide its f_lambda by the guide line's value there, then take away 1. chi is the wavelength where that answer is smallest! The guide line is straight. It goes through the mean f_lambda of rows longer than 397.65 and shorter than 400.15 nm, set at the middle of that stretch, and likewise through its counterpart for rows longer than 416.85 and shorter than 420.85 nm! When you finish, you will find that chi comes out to 406.4 nm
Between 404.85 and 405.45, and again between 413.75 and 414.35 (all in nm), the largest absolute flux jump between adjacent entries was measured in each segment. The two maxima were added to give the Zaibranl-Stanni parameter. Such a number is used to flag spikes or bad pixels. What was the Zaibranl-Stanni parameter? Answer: 4.9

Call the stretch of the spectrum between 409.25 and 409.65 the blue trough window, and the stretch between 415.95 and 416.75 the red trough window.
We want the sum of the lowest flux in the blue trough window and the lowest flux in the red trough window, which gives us 82.9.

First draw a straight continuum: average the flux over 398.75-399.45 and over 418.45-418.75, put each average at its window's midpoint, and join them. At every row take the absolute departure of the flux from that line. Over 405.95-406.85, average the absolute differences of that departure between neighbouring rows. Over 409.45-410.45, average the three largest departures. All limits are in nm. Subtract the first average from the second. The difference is 7.2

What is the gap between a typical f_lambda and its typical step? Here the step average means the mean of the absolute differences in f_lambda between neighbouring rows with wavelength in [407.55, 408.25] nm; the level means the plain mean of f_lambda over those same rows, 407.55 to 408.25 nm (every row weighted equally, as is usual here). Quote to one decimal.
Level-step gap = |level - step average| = 41.7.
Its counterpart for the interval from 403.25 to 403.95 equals 45.5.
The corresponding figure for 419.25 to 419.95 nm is 41.2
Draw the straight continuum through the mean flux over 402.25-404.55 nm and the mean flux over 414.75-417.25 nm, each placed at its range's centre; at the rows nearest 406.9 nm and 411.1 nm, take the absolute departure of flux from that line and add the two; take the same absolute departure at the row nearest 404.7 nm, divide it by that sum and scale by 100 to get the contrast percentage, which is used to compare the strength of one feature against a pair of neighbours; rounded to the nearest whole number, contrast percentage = 61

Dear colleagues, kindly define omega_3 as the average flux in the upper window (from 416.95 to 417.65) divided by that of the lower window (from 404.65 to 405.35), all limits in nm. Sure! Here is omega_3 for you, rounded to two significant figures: 0.87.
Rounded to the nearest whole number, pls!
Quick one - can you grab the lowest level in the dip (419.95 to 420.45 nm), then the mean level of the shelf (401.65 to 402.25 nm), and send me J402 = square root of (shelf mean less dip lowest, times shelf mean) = 10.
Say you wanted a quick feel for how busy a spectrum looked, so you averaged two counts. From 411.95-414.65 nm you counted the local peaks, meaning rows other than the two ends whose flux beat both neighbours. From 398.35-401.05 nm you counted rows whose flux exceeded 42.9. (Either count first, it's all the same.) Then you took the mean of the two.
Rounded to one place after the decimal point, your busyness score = 11.0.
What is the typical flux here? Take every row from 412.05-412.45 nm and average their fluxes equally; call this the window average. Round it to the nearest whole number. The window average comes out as 44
